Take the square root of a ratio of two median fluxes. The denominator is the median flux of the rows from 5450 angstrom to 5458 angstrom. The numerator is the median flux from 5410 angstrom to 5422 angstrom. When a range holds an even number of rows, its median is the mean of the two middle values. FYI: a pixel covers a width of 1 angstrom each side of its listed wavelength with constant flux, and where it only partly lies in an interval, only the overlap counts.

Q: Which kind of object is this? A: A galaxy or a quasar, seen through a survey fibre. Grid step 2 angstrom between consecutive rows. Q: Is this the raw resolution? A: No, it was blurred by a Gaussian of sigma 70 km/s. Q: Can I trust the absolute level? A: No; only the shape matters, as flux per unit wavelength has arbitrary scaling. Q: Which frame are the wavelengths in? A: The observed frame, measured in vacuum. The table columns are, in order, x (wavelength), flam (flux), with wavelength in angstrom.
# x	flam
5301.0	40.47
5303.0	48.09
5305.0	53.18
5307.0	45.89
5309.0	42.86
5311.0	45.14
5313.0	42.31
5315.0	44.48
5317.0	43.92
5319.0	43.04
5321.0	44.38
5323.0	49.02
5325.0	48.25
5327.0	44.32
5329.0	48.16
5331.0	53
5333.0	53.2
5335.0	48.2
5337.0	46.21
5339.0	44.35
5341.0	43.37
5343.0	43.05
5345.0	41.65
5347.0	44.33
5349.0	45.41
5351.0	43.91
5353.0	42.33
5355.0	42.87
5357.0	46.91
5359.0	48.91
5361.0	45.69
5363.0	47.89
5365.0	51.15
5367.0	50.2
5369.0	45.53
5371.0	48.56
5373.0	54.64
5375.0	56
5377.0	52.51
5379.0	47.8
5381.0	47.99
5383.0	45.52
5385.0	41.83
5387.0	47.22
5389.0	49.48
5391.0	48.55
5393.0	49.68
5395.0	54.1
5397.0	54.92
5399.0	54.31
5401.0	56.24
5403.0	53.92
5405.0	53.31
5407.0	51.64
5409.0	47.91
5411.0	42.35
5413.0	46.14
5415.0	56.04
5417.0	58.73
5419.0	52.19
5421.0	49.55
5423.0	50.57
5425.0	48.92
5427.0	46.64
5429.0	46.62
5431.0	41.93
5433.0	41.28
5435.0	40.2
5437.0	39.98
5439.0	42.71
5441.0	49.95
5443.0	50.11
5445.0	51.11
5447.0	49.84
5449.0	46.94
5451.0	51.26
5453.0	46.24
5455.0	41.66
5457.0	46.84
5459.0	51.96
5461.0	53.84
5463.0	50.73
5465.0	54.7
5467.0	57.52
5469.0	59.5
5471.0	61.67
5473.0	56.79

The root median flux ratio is 1.05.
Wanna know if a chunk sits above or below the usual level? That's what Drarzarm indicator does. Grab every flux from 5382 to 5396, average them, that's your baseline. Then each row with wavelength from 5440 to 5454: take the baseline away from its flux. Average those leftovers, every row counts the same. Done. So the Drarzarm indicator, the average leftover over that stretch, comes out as 1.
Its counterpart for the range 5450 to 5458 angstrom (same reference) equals -2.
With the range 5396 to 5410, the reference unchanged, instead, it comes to 5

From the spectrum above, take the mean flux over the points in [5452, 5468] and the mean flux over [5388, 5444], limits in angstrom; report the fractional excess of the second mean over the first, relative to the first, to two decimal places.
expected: -0.02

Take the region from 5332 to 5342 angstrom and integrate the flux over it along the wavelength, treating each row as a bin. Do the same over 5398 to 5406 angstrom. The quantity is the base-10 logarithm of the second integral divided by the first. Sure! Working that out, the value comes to -0.03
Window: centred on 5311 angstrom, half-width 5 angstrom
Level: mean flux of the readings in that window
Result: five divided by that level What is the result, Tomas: 0.113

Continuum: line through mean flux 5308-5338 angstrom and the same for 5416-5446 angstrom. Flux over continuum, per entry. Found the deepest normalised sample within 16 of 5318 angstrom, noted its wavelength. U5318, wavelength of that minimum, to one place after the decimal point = 5313.0 angstrom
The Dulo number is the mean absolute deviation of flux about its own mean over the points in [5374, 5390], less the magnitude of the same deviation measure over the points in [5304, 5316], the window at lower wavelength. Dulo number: 0.5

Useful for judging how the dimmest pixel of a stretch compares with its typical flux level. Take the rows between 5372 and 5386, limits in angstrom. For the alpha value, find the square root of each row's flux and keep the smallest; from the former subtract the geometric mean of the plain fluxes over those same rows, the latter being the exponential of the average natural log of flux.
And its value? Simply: -42.8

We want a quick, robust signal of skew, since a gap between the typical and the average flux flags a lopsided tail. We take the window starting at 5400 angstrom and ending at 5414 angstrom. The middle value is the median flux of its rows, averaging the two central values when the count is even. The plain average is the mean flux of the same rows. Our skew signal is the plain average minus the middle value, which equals -1.4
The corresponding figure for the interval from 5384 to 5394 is -1.2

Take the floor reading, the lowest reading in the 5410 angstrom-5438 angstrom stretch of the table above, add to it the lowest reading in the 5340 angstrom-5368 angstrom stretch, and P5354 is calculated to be 81.6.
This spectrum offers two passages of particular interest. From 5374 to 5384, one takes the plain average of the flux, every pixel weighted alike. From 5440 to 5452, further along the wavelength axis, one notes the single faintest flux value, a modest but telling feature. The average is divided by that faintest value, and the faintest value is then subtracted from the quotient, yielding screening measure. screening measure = -45.9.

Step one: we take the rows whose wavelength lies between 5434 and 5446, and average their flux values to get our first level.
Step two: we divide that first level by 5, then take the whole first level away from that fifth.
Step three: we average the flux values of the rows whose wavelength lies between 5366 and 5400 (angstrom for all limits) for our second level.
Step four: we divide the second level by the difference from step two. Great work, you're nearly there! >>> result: -1.37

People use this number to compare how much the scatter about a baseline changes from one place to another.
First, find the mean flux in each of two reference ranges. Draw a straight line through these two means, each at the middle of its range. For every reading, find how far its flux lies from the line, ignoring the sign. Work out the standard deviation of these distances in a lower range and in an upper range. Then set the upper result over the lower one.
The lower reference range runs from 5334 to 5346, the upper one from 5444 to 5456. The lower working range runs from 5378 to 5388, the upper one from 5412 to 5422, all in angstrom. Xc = 3.4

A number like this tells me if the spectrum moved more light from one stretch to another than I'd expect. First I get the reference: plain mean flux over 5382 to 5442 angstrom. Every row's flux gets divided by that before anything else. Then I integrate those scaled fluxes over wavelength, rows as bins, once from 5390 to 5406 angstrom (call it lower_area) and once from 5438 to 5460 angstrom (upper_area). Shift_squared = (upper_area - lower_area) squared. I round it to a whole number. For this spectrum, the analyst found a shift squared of 18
